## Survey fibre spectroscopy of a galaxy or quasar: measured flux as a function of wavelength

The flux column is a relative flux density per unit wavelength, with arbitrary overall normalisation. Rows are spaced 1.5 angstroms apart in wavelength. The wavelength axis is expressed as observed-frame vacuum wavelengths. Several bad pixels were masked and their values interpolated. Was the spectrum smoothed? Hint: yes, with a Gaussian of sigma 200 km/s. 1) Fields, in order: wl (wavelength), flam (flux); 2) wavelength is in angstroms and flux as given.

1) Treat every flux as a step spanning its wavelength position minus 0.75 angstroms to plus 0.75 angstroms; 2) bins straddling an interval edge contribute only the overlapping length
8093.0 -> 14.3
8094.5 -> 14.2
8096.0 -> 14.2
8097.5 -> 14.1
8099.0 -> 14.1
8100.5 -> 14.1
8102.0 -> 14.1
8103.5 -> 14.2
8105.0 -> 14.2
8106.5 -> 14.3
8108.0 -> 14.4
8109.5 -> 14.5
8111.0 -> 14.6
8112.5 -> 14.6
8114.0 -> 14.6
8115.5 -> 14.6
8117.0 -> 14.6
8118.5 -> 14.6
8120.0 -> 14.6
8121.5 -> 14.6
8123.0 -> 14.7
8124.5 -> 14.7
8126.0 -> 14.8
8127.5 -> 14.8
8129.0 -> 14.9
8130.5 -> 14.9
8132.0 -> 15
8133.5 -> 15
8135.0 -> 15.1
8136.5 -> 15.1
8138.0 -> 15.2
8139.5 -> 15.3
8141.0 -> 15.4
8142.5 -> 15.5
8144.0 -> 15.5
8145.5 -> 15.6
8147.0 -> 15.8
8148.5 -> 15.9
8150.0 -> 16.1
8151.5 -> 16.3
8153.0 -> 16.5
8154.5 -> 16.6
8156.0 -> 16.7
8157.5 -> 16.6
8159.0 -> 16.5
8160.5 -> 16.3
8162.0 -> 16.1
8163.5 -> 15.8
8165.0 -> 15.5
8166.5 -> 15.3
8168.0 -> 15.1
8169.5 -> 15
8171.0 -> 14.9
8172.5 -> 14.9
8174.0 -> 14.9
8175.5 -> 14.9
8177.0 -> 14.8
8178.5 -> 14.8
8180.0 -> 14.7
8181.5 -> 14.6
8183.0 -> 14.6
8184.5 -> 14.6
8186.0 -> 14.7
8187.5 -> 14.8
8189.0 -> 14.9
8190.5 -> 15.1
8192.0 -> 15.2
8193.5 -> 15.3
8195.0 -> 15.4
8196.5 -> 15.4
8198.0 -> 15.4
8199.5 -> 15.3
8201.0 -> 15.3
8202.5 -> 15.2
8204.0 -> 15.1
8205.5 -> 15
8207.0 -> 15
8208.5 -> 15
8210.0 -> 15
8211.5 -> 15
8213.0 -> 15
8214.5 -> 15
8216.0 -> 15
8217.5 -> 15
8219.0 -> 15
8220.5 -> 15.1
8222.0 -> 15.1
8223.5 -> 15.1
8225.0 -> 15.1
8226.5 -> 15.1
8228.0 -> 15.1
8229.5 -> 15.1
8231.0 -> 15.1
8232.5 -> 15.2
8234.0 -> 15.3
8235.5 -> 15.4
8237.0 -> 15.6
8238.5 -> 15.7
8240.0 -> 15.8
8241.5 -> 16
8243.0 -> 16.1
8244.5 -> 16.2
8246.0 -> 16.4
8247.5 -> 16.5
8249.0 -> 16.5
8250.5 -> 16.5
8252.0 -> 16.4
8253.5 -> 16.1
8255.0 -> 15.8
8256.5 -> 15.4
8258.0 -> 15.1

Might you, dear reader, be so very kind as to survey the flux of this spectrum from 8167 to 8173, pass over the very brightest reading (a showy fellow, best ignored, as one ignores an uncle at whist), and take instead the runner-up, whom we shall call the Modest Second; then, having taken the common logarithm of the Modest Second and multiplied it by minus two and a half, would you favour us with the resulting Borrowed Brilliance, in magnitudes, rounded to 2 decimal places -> -2.94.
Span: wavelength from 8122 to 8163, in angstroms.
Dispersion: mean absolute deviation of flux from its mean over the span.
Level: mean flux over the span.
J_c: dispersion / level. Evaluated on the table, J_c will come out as 0.038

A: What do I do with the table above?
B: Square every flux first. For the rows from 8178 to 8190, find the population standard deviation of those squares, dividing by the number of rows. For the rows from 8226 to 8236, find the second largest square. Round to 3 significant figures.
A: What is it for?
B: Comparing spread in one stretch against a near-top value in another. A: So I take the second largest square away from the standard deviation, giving -231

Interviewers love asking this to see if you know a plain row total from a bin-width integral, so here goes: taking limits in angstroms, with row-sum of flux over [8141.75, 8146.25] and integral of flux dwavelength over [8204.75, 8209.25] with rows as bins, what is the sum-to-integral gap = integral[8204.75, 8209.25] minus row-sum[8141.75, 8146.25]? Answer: 20.9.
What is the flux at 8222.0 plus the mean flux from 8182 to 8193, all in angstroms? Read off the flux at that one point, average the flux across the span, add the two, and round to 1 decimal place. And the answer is 29.9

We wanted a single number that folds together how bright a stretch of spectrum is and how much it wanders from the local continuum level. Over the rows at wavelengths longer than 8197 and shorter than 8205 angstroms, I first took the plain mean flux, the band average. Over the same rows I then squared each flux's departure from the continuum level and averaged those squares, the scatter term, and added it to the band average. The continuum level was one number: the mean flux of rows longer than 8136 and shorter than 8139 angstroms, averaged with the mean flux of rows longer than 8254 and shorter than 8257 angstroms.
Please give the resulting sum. 15.3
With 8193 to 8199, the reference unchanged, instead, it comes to 15.4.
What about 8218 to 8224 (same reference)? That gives 15.2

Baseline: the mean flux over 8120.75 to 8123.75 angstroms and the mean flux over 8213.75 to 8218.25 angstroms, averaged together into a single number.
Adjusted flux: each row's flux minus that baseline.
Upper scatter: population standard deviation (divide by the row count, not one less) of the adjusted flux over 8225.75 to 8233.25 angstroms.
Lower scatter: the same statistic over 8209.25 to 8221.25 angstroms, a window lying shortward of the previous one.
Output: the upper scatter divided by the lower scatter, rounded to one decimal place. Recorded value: 1.2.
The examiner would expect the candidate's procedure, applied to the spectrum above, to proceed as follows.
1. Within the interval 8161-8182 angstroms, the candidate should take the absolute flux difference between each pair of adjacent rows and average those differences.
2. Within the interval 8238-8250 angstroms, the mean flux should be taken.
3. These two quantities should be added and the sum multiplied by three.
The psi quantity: 49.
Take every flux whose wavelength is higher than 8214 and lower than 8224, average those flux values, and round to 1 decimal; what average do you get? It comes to 15.0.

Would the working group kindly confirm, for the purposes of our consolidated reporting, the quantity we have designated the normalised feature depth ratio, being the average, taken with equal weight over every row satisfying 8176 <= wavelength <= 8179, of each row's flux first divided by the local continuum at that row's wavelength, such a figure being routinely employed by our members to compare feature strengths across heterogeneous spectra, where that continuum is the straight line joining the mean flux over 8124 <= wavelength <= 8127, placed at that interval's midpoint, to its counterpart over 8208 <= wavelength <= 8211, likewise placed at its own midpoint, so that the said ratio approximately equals 0.99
